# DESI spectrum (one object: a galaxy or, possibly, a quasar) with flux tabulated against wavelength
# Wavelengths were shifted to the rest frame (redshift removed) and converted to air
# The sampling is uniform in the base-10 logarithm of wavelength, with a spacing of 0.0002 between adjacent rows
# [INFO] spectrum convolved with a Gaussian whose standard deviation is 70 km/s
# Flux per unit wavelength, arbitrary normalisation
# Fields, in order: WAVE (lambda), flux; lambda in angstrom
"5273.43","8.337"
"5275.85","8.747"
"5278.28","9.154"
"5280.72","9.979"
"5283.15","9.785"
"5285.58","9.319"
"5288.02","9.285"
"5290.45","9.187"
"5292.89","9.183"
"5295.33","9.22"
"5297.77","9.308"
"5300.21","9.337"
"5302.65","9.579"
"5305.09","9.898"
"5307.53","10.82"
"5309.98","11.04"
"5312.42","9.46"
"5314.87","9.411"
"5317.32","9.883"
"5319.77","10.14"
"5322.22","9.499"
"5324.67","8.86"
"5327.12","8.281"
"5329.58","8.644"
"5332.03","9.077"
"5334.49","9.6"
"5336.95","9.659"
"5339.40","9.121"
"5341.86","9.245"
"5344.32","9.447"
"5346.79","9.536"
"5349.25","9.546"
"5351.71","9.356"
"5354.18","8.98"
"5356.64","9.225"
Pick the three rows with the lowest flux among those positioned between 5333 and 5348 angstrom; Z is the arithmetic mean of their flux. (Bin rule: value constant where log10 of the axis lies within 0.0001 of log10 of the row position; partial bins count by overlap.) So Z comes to 9.3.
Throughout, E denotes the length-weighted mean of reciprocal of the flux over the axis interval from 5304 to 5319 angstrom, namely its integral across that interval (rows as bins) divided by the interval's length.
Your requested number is 0.099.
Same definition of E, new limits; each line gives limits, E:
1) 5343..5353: 0.106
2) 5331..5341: 0.107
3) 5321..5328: 0.113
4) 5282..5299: 0.107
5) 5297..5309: 0.102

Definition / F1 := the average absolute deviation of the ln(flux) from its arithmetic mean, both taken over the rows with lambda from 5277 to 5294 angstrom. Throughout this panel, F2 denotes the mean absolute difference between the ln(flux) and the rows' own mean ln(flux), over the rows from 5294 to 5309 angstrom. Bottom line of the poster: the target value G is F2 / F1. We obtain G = 1.59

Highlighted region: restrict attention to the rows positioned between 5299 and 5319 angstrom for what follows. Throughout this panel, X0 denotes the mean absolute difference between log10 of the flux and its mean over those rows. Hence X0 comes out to 0.021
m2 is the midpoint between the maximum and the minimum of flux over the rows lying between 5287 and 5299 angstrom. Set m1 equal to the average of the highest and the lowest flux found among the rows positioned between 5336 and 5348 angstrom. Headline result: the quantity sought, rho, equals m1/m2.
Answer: 1.02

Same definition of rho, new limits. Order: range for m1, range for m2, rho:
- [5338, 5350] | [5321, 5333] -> 1.05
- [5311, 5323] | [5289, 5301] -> 1.06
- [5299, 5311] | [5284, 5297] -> 1.10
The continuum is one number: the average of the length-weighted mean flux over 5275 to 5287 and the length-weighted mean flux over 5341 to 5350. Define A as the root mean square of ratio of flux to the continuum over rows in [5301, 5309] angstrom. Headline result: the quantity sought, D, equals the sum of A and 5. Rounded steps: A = 1.07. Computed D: 6.07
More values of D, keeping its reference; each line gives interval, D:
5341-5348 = 6.00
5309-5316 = 6.06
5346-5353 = 6.01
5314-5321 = 6.04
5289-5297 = 5.98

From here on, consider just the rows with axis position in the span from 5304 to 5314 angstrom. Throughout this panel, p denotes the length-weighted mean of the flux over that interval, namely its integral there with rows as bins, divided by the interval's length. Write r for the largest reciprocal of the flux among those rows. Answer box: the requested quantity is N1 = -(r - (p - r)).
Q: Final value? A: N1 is 10.07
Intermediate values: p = 10.3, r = 0.106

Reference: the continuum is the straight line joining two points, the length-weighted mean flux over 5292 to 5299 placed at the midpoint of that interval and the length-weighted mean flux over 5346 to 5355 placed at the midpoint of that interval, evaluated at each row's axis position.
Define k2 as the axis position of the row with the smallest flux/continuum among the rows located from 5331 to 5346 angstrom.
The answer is 5332.03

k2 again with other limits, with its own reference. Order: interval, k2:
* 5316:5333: 5327.12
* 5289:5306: 5292.89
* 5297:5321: 5297.77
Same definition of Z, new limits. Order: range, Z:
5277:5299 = 9.2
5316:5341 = 8.6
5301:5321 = 9.5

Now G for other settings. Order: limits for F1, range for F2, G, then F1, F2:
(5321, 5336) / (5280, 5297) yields 0.62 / 0.044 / 0.0275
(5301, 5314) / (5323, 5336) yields 0.66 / 0.060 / 0.0398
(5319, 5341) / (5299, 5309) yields 0.91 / 0.050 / 0.0450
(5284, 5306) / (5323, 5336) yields 2.31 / 0.017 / 0.0398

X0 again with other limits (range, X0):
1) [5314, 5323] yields 0.012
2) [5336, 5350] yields 0.008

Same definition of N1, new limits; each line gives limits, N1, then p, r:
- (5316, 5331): 8.98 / 9.2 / 0.121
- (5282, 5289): 9.25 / 9.5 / 0.108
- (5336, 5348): 9.18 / 9.4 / 0.110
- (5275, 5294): 9.11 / 9.3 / 0.114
